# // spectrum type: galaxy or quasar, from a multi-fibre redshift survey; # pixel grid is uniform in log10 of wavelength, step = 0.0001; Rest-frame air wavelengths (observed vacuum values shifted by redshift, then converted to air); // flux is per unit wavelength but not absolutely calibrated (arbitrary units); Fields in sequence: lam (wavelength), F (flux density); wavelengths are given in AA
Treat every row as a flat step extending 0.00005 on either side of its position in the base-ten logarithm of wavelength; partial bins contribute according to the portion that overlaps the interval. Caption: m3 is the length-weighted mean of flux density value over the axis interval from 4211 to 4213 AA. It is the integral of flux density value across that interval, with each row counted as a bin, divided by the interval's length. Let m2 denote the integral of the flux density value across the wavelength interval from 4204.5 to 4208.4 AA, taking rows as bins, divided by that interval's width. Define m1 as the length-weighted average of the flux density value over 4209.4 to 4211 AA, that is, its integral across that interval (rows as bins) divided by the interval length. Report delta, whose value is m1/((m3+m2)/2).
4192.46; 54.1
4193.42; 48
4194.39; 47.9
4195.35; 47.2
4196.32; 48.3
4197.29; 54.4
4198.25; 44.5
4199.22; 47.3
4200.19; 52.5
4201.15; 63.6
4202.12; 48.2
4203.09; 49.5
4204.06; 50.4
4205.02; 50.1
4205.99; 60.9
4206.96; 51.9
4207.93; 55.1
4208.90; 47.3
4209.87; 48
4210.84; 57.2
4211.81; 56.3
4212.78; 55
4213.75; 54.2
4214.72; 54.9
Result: 0.94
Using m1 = 51.7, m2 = 55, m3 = 56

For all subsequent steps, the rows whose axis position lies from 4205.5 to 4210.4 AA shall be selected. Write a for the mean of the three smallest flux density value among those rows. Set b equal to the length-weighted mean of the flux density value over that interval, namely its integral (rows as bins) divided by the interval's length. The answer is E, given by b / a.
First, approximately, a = 49.1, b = 52.6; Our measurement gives 1.07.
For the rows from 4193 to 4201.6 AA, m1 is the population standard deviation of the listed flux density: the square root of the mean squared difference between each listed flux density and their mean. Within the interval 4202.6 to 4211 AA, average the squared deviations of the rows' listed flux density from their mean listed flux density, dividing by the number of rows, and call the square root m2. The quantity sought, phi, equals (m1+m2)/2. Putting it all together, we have 4.86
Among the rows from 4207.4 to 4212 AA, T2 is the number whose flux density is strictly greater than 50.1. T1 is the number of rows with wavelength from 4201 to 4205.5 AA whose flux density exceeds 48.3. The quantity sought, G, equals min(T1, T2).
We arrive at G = 3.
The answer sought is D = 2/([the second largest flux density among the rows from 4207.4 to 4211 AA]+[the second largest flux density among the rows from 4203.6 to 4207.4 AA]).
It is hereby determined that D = 0.0187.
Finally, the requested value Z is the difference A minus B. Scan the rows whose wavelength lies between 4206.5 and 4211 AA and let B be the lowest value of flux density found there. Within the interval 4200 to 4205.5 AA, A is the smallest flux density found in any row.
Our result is 1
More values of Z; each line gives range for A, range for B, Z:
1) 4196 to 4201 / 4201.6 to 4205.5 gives -4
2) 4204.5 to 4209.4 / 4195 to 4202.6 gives 3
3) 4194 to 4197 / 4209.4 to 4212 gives -1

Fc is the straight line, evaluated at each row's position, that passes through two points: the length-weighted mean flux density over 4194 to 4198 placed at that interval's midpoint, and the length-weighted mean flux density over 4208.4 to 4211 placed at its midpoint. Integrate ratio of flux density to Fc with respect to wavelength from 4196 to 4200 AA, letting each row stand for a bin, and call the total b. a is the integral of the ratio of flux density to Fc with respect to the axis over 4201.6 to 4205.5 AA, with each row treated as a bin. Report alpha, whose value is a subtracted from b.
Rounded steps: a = 3.90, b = 3.96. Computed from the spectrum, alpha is 0.06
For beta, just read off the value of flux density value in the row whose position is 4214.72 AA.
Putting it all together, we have 54.9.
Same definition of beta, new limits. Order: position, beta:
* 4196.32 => 48.3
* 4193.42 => 48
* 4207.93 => 55.1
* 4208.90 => 47.3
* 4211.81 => 56.3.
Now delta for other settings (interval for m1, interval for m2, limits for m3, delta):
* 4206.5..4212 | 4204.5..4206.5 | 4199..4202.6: 0.96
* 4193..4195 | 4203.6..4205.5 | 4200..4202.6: 0.91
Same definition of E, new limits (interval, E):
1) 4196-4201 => 1.08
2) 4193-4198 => 1.03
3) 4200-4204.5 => 1.07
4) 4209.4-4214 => 1.03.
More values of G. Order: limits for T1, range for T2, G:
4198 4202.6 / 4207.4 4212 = 2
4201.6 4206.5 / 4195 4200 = 1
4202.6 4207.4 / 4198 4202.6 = 2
